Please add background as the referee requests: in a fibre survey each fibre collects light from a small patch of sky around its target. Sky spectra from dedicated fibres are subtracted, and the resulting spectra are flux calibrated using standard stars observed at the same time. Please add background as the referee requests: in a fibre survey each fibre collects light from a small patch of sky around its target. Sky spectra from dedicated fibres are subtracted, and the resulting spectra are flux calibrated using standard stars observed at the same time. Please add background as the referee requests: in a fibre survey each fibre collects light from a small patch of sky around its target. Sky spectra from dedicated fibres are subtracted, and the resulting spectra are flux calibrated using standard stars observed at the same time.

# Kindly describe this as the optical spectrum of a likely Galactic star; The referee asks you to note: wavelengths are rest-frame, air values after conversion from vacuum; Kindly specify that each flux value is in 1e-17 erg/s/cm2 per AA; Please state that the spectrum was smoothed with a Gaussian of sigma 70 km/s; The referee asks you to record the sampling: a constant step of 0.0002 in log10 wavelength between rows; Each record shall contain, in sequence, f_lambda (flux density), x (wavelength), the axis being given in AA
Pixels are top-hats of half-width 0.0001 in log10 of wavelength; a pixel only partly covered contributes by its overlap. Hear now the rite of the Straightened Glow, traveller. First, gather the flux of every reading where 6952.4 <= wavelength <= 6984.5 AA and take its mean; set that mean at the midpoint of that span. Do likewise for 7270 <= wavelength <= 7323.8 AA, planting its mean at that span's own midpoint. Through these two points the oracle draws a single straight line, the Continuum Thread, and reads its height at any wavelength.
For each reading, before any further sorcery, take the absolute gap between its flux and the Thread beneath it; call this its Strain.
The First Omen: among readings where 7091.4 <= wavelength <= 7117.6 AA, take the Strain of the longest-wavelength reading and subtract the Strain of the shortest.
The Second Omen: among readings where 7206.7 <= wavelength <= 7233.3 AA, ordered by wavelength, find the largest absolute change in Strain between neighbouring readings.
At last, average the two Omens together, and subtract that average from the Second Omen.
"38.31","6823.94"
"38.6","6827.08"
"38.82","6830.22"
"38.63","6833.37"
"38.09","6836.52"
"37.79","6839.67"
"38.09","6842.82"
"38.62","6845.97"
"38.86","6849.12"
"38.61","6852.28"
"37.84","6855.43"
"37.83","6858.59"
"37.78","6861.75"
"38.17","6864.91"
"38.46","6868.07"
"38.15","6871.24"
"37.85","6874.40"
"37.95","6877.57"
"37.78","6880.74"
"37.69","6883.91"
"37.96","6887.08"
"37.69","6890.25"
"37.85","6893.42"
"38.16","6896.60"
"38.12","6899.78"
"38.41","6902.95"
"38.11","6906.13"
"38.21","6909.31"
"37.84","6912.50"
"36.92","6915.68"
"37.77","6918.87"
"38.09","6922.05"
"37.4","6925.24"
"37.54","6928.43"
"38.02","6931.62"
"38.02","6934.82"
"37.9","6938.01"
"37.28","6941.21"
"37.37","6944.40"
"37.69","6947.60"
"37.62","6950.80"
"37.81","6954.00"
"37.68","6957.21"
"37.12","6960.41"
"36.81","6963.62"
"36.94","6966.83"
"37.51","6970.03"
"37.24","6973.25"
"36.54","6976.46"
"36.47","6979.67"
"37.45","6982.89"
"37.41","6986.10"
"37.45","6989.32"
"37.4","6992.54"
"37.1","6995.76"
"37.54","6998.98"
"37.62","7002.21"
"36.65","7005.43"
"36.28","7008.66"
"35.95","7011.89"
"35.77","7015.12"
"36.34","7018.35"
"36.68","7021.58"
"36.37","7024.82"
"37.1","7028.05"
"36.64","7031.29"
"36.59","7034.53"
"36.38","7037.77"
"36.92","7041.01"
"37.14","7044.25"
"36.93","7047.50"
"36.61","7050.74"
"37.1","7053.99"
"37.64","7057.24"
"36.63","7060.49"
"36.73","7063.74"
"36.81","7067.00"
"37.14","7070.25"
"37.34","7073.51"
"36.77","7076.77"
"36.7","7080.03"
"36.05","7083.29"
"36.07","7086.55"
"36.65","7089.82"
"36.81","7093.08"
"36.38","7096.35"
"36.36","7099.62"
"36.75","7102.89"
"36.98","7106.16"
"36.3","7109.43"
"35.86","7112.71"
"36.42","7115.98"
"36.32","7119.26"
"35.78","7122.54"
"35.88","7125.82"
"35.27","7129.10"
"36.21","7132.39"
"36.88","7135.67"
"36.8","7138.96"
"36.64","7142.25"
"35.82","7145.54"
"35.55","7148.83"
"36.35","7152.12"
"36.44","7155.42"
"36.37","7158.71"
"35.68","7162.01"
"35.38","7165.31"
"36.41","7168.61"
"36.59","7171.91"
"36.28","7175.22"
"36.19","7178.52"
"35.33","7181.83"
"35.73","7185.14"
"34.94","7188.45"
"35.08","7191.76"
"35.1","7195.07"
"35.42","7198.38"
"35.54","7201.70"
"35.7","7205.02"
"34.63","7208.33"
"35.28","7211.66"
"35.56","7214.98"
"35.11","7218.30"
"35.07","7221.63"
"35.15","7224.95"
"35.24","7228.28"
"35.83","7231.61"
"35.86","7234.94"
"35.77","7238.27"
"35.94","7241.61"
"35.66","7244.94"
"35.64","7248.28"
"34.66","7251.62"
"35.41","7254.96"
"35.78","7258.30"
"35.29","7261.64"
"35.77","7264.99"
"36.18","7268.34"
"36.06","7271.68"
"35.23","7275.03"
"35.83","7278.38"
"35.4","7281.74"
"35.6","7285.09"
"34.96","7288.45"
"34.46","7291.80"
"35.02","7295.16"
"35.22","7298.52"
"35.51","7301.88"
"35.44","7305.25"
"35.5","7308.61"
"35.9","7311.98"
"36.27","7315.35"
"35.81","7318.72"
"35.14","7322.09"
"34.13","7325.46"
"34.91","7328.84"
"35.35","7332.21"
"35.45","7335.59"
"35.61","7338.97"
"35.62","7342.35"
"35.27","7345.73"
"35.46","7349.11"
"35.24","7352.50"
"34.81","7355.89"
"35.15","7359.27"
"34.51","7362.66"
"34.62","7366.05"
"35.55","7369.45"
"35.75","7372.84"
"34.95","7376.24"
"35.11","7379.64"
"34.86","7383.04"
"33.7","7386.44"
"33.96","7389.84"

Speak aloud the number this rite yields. 0.47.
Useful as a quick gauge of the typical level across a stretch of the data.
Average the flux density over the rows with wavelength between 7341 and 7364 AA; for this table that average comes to 35.2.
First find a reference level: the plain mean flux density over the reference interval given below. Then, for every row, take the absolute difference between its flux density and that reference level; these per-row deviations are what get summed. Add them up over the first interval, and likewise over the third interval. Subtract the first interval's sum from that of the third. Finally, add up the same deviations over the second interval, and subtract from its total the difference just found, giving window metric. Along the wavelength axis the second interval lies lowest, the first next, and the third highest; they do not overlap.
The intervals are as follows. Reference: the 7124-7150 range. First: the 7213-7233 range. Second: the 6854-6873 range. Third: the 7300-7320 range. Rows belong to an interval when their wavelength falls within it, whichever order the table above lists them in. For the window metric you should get 14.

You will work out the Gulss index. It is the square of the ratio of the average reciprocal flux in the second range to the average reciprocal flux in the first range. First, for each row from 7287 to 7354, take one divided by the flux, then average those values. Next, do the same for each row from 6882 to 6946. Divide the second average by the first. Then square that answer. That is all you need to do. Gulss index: 0.87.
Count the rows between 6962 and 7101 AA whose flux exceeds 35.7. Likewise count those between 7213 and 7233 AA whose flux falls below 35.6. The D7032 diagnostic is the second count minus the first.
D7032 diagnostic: -38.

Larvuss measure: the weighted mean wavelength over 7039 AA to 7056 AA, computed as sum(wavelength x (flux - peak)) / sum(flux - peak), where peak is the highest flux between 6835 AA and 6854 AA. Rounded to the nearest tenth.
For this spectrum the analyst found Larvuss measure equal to 7047.6 AA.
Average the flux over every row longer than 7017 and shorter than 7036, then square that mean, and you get 1341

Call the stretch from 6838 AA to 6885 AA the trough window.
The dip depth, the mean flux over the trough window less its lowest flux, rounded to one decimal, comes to 0.4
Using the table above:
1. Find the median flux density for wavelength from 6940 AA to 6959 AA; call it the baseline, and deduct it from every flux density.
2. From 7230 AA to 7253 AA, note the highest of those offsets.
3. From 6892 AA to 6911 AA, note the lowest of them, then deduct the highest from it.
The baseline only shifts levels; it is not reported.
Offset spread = 1.9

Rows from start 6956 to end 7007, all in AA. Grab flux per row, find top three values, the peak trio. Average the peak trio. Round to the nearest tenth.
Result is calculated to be 37.6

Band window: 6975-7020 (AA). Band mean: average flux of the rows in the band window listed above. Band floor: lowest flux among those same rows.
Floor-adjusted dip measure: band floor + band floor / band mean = 36.7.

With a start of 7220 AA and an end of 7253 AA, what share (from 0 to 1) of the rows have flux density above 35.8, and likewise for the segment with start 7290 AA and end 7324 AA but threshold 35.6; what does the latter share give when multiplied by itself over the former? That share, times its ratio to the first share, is 0.30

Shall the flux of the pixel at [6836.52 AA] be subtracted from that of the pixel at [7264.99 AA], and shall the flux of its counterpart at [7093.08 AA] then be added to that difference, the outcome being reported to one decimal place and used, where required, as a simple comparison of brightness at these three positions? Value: 34.5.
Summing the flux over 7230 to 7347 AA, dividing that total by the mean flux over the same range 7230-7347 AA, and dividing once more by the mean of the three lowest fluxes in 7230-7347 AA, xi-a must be 1.02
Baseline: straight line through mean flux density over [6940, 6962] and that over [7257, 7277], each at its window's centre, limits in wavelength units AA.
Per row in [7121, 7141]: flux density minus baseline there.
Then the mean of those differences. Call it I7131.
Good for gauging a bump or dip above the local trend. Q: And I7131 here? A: -0.35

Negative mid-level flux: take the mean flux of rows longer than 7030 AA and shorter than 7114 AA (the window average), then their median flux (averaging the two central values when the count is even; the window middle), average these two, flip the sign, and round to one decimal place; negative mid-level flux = -36.7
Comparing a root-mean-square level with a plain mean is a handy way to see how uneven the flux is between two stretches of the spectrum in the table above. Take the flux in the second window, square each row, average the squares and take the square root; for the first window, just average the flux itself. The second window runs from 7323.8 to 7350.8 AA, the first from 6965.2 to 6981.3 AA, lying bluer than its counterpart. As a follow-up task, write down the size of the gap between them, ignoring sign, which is 1.7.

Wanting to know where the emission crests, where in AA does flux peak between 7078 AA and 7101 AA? 7093.08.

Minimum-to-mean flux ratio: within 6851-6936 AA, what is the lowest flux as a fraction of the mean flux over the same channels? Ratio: 0.973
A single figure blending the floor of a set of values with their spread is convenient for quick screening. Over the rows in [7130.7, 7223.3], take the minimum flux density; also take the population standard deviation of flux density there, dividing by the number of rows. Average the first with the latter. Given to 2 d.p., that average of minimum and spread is 17.62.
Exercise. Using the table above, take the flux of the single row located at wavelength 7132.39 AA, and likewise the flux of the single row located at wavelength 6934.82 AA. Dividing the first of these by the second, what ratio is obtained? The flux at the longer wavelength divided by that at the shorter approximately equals 0.952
